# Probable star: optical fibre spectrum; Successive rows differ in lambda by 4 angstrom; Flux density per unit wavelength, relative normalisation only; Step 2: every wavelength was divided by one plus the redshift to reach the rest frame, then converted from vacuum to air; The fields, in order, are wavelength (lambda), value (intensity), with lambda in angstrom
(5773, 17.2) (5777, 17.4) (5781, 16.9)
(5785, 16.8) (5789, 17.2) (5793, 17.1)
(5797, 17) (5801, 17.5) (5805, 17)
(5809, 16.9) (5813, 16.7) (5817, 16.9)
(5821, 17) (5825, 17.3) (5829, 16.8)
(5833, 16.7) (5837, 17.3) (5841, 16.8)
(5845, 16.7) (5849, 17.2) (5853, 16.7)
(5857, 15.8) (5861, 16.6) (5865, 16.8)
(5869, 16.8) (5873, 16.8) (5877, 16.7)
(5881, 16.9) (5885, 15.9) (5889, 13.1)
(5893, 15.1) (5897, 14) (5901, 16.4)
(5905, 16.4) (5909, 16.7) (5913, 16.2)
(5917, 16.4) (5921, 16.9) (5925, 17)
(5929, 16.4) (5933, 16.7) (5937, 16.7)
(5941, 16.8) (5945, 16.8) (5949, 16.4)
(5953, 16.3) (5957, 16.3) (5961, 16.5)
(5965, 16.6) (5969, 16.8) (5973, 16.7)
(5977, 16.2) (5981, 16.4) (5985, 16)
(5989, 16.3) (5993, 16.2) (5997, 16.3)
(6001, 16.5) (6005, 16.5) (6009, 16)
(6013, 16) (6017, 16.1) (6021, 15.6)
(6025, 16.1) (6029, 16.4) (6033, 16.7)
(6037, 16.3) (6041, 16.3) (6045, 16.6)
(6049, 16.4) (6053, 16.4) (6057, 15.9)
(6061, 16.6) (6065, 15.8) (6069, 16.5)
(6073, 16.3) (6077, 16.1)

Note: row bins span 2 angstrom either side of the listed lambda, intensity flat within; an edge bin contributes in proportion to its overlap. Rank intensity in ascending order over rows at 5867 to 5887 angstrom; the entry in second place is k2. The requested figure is 16.7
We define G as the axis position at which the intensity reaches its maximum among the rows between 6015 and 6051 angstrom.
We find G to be 6033 angstrom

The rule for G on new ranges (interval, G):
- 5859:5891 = 5881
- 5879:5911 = 5881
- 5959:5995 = 5969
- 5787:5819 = 5801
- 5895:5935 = 5925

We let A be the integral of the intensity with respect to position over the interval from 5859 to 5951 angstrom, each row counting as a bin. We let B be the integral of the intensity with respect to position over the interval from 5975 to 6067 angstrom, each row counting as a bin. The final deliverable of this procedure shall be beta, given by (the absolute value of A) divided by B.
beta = 1.00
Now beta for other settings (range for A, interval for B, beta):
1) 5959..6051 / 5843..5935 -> 1.00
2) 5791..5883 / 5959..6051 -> 1.03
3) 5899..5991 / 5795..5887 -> 0.98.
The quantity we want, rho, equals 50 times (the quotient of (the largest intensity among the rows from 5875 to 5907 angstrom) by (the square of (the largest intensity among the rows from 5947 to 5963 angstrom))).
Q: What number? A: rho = 3.10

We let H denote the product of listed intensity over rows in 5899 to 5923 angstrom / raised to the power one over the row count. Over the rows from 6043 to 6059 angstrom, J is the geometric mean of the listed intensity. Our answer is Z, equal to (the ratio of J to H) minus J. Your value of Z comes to -15.3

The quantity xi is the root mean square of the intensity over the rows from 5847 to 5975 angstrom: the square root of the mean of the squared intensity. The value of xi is 16.4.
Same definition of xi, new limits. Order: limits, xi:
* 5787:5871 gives 16.9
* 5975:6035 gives 16.2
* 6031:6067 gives 16.3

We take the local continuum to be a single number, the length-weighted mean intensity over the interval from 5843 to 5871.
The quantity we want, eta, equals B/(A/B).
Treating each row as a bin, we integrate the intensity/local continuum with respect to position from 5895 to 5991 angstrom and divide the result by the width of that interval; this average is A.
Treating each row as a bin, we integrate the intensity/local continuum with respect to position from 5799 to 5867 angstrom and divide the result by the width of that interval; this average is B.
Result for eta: 1.04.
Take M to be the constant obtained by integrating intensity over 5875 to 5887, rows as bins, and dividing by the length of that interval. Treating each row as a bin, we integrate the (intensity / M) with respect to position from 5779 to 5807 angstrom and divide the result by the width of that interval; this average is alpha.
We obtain 1.035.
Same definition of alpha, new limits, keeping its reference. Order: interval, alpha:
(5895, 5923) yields 0.978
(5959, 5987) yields 0.997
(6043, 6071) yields 0.989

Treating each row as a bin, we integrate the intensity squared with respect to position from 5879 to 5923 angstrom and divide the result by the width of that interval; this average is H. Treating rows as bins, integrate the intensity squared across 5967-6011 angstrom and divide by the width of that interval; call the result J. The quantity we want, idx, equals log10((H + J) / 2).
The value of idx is 2.41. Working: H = 252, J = 268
